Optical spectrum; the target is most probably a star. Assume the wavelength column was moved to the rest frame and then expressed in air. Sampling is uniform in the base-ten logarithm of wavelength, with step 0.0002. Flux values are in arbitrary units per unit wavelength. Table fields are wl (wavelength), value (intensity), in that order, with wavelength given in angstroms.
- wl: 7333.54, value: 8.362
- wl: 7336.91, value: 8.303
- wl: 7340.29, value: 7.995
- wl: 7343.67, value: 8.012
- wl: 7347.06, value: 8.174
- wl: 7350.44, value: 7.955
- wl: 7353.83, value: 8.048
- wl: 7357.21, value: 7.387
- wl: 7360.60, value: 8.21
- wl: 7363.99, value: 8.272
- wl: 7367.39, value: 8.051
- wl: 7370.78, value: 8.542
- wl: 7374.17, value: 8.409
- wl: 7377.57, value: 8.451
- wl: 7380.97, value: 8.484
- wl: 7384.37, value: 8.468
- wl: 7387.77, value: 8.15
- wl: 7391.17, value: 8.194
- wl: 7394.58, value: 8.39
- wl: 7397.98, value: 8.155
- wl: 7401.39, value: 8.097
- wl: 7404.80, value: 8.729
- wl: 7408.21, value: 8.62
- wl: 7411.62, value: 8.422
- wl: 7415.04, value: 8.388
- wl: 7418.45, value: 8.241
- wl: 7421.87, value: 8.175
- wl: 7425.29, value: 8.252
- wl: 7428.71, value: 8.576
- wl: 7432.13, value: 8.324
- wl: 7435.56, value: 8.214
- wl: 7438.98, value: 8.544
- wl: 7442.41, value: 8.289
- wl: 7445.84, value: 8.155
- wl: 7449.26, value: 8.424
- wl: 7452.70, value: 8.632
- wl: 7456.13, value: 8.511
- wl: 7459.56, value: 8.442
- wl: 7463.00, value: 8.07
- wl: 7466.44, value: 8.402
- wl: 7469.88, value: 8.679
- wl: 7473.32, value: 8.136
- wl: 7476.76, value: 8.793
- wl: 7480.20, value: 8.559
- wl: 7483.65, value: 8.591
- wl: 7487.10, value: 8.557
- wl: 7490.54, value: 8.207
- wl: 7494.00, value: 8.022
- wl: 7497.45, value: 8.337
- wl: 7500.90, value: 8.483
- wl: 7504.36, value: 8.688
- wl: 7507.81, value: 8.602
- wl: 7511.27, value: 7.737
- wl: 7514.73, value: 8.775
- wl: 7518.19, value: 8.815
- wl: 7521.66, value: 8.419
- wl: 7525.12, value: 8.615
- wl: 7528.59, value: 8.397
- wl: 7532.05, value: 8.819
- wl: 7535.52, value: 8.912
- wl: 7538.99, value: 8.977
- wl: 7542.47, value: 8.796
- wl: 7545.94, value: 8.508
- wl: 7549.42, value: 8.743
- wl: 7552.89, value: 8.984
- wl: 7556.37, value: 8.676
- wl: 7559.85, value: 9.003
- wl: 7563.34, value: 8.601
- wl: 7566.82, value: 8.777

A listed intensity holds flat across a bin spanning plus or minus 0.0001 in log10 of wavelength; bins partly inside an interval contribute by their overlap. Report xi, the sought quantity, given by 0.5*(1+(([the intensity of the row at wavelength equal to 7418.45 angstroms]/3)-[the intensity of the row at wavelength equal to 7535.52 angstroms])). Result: -2.58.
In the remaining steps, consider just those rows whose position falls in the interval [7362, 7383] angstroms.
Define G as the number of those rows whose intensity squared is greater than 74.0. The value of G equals 0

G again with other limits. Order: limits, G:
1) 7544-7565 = 4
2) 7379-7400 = 0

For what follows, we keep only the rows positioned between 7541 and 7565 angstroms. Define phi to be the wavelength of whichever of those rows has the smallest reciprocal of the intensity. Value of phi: 7559.85 angstroms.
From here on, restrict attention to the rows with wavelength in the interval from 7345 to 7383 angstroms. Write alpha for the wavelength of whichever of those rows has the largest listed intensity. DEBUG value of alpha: 7370.78 angstroms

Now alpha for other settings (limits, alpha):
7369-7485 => 7476.76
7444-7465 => 7452.70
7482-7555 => 7552.89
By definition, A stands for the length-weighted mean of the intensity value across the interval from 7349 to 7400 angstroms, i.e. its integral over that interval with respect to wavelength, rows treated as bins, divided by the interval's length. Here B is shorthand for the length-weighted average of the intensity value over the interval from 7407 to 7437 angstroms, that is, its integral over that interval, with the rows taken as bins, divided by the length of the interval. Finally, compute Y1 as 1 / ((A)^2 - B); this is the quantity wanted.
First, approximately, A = 8.21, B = 8.35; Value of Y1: 0.0169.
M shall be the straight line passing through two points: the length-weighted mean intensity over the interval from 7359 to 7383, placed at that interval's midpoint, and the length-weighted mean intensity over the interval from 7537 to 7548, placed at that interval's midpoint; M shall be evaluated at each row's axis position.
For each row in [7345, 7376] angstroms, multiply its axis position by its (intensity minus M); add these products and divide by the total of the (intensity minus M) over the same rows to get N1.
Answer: 7354.9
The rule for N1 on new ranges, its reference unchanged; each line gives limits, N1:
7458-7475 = 7466.7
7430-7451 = 7441.0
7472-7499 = 7489.5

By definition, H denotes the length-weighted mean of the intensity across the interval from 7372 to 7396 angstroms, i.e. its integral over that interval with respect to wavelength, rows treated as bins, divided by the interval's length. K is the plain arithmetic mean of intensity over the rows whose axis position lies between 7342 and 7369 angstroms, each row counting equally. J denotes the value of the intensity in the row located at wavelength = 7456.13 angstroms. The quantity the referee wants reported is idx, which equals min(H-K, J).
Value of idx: 0.4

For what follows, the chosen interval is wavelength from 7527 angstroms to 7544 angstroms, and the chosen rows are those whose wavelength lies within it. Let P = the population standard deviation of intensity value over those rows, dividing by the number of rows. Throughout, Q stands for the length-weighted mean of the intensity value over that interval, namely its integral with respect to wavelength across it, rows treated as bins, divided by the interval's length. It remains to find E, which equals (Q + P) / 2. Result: 4.49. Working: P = 0.20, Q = 8.78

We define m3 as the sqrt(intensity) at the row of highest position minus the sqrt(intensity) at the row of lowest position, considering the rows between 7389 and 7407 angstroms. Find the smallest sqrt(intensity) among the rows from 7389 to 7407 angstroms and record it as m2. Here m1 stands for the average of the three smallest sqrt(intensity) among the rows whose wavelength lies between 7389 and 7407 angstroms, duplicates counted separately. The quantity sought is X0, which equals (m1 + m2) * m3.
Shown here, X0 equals 0.52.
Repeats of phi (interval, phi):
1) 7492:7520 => 7518.19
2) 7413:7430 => 7428.71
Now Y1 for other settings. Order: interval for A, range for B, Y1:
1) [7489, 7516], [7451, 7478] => 0.0163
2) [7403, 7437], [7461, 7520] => 0.0161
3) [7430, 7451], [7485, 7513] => 0.0164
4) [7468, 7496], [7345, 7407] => 0.0159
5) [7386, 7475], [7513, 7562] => 0.0164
